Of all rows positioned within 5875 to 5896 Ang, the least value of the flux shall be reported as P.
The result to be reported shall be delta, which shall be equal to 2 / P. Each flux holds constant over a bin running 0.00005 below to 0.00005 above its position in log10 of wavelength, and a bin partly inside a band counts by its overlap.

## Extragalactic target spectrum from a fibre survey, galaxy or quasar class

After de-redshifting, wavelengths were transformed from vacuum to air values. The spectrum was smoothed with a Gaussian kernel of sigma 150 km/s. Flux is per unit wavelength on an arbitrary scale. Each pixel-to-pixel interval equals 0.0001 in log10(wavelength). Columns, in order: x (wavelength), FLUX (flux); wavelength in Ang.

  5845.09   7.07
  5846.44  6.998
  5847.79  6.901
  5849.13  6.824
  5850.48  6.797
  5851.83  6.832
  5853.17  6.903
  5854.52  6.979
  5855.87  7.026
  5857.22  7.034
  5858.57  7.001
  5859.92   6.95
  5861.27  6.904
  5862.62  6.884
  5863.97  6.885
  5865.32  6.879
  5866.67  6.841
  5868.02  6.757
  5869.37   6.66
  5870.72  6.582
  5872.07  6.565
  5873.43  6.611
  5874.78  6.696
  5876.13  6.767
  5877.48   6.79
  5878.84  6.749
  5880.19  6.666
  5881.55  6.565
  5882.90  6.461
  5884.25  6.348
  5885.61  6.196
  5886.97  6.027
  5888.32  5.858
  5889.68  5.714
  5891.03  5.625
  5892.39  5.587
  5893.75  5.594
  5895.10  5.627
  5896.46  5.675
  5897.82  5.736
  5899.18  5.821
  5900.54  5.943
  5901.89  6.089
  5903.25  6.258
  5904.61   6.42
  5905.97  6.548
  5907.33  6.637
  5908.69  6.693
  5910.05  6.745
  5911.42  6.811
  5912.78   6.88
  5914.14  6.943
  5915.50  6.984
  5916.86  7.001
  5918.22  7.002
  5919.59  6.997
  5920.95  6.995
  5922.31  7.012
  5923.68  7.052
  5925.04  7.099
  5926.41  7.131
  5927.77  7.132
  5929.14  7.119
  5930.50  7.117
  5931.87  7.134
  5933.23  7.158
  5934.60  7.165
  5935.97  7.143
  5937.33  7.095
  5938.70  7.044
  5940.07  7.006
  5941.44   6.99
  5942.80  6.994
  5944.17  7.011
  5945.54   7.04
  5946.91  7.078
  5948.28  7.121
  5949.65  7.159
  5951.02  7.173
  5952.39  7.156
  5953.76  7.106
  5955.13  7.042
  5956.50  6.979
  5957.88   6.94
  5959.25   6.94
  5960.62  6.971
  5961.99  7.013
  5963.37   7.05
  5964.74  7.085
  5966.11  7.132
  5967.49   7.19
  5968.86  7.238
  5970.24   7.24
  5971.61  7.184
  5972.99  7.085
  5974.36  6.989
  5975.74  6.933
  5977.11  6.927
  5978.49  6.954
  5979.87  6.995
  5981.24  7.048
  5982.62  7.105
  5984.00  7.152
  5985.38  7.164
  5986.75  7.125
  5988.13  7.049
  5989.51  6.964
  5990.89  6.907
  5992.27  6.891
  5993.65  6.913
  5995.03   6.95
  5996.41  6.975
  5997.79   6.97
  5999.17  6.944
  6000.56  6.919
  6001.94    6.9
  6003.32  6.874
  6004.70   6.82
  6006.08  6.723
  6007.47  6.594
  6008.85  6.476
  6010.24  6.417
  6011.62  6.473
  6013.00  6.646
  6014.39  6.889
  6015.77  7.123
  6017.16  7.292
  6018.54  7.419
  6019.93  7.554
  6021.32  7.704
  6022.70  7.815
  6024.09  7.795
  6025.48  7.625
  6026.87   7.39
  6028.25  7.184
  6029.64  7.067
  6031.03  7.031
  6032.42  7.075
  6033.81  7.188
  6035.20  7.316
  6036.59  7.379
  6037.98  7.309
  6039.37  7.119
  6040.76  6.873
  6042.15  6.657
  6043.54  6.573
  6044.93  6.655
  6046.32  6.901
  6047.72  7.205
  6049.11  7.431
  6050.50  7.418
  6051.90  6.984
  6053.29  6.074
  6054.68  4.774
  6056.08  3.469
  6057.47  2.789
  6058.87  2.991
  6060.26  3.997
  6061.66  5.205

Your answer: 0.358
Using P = 5.587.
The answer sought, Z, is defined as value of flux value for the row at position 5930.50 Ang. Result 7.117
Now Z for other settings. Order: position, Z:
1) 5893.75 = 5.594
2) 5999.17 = 6.944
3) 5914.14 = 6.943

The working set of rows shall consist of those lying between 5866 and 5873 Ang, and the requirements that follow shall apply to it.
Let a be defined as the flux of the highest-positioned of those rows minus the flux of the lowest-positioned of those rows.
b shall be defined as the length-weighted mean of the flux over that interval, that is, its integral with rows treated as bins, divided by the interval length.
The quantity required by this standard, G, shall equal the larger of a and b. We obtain 6.68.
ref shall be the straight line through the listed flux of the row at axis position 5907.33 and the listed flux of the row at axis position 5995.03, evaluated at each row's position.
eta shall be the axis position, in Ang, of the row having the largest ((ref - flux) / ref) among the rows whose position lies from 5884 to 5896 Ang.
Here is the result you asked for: 5892.39 Ang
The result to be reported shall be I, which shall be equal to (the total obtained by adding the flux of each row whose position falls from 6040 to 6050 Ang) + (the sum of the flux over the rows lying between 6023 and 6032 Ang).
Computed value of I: 92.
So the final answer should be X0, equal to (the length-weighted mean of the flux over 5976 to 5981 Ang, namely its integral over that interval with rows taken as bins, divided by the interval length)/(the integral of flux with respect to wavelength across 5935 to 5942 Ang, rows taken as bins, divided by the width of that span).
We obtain 0.99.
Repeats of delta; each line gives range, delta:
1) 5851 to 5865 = 0.293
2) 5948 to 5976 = 0.288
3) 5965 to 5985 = 0.289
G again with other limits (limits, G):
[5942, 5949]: 7.05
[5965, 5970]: 7.18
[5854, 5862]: 6.98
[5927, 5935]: 7.14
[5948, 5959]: 7.08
